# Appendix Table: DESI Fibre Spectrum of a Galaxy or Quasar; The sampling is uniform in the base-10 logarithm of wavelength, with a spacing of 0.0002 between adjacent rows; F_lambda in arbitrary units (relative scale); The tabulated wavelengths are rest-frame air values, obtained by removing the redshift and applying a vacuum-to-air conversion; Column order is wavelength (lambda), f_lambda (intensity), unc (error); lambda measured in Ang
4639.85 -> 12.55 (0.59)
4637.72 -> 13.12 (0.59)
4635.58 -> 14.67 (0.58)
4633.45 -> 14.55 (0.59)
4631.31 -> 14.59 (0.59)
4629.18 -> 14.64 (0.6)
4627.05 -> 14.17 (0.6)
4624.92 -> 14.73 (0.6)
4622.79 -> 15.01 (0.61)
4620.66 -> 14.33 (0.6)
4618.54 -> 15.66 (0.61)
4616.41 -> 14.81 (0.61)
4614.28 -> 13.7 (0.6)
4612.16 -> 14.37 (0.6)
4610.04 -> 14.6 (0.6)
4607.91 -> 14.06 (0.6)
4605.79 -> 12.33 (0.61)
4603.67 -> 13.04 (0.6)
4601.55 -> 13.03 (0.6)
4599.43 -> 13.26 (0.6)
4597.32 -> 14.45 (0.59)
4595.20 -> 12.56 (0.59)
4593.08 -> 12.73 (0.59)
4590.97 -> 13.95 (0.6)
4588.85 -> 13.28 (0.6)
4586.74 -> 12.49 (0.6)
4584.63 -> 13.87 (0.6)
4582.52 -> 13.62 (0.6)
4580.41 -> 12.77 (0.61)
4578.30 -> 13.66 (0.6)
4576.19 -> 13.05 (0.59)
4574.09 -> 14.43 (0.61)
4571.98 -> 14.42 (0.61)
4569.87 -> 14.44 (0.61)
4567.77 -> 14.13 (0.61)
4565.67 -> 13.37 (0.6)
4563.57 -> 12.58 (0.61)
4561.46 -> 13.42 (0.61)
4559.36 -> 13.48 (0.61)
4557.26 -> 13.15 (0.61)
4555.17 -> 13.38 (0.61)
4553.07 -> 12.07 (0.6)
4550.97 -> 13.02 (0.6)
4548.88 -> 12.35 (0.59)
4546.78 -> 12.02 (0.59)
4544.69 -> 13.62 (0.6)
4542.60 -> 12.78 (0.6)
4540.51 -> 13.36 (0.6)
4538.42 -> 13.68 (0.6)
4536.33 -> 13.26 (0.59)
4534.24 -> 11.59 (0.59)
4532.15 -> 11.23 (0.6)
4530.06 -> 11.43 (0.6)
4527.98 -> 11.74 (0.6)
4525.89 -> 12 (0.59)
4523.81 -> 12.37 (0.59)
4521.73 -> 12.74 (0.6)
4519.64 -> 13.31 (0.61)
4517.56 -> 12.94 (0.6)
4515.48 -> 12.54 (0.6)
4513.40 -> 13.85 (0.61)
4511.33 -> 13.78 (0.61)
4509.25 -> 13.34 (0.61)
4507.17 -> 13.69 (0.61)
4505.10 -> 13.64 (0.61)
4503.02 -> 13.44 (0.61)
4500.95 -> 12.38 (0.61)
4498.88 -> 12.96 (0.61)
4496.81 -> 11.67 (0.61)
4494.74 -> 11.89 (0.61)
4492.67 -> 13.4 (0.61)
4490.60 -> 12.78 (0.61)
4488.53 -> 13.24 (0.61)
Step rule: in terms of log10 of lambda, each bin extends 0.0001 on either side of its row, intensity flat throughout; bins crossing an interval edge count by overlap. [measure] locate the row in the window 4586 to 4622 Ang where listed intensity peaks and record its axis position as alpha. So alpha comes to 4618.54 Ang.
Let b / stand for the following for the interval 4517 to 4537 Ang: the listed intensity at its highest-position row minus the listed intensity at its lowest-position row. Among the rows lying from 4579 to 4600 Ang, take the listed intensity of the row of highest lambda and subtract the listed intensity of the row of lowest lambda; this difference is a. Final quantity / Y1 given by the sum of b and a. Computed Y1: 0.8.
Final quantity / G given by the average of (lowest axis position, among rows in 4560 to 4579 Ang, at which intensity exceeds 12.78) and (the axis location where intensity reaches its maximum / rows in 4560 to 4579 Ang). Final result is 4565.7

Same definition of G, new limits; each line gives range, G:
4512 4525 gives 4513.4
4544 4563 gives 4544.7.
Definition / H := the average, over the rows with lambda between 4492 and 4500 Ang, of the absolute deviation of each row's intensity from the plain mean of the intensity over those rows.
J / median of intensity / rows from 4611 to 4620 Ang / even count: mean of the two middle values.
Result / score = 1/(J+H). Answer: 0.065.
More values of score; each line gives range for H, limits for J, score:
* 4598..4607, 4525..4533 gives 0.084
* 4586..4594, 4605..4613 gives 0.068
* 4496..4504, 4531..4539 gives 0.077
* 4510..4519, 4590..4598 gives 0.072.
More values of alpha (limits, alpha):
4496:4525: 4513.40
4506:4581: 4569.87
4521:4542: 4538.42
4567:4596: 4569.87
